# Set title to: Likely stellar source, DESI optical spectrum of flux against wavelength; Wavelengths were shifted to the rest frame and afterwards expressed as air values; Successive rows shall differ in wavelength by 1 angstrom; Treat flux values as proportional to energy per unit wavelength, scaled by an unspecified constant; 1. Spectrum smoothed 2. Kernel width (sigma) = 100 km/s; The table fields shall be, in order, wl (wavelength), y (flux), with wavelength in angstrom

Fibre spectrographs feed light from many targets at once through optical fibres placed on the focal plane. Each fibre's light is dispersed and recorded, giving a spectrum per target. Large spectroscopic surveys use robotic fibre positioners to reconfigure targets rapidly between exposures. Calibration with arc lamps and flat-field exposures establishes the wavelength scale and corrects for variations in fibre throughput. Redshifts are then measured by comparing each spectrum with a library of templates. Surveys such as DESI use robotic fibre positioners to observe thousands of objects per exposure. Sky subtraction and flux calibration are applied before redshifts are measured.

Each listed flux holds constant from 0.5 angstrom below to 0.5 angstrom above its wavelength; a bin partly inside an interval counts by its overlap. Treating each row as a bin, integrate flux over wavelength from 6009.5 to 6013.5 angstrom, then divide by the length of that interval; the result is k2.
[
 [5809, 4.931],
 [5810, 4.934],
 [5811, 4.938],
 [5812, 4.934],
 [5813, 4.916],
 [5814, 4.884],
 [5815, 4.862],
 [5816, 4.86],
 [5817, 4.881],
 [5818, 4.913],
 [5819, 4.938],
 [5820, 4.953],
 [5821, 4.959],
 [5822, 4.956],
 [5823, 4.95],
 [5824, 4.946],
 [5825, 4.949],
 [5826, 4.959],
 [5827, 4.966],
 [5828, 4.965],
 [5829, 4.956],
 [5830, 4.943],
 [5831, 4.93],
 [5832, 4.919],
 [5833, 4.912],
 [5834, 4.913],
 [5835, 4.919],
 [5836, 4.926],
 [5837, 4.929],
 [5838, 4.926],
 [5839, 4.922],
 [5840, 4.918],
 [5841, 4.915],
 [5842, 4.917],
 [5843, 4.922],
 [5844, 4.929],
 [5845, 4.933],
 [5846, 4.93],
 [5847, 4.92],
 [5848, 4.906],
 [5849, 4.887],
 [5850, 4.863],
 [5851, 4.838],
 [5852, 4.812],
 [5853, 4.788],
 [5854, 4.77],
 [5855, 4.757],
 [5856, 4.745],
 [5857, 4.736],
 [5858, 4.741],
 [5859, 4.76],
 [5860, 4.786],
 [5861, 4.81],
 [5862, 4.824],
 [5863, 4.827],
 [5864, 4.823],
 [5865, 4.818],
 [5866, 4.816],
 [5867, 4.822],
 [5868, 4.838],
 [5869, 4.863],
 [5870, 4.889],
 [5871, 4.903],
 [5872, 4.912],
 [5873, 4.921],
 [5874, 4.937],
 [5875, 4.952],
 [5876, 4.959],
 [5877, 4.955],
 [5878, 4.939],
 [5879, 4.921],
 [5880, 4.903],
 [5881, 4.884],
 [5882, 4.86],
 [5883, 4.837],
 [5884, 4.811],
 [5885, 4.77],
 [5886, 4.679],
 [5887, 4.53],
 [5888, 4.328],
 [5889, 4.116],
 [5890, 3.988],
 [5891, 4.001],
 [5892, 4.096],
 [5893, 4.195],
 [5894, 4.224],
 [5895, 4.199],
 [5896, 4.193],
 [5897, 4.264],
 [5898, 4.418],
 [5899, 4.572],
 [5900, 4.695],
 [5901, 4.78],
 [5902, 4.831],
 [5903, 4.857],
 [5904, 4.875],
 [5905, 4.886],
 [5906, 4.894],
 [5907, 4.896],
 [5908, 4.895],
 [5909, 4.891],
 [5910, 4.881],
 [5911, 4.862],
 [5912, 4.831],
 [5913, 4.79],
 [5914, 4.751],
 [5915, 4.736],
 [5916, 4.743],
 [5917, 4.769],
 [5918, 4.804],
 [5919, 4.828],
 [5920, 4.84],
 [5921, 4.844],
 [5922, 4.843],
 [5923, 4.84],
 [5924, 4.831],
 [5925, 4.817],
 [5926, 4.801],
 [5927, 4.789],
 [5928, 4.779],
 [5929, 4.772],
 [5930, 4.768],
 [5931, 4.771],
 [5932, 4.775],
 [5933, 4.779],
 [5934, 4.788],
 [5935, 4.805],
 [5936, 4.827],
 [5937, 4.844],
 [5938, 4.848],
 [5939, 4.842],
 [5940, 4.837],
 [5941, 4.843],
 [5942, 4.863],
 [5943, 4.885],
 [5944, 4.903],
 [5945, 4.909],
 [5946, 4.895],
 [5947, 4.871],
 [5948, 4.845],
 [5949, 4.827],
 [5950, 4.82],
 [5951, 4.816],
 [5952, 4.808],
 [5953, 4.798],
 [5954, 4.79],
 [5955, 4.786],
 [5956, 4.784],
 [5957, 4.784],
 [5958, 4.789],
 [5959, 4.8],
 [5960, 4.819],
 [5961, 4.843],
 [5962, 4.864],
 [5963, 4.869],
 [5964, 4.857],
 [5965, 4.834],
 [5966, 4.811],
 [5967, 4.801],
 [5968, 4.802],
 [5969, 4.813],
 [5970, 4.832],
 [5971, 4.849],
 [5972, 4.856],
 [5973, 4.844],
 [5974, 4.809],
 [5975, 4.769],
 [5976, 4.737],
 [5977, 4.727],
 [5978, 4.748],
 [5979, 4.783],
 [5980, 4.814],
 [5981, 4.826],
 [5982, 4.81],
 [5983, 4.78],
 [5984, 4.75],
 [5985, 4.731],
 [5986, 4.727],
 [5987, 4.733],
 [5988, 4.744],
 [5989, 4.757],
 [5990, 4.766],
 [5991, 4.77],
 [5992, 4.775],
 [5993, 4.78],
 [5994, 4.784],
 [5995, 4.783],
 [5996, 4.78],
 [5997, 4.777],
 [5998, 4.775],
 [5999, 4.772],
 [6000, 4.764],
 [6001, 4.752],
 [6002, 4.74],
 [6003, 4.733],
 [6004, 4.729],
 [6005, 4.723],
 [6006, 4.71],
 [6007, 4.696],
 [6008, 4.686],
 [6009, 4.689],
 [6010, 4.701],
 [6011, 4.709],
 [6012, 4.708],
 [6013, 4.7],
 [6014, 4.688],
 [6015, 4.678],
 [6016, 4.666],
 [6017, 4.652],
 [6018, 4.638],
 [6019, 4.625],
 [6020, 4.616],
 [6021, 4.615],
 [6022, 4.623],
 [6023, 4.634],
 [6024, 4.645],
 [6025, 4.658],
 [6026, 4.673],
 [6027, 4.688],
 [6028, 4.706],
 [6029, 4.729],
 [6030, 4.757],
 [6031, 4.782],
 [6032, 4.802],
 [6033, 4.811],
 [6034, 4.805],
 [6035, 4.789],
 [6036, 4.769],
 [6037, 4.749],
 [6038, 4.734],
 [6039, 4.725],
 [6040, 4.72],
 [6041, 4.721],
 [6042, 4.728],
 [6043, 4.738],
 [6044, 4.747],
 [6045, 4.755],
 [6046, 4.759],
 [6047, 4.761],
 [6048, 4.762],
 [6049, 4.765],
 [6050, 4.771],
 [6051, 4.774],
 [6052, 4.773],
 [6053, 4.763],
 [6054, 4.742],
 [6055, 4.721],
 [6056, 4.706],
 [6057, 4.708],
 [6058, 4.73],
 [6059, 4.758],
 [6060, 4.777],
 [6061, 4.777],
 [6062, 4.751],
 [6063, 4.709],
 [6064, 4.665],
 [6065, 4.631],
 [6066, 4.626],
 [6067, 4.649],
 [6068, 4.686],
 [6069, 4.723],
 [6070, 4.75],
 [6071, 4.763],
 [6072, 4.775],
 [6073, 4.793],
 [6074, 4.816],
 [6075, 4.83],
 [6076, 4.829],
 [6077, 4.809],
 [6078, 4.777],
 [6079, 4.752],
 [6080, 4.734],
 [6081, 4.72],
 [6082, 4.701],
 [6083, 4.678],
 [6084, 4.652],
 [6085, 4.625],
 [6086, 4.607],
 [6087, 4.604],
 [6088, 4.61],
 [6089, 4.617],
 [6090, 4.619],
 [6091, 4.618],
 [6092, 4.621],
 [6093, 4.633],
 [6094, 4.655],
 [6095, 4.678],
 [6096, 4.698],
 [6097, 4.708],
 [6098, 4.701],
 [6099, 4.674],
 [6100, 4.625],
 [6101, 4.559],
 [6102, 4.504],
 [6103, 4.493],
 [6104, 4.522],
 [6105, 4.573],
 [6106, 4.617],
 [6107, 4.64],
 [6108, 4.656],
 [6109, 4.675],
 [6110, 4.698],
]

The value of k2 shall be 4.70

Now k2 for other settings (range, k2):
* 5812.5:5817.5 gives 4.88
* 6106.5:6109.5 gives 4.66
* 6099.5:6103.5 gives 4.55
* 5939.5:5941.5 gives 4.84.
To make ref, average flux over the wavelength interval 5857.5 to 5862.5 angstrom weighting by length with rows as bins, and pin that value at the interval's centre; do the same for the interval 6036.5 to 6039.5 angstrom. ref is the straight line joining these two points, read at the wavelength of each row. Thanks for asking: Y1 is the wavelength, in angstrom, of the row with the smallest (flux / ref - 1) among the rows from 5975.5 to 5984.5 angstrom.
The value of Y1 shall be 5977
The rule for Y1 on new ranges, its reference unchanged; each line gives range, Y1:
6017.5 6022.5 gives 6021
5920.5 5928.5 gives 5928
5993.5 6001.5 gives 6001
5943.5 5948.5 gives 5948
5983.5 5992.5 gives 5986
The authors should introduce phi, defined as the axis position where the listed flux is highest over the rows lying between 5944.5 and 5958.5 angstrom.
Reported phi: 5945 angstrom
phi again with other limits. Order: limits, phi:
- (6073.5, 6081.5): 6075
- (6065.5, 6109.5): 6075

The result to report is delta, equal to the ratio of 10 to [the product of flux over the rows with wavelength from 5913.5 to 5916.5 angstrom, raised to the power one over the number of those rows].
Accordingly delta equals 2.11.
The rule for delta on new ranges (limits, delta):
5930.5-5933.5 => 2.09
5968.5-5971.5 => 2.07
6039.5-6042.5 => 2.12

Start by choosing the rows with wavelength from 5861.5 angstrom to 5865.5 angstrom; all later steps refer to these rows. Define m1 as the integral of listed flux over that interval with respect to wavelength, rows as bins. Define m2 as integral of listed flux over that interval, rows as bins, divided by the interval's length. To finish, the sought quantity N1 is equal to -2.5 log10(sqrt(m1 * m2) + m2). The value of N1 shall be -2.90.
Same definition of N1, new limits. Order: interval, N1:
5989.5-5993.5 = -2.89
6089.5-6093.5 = -2.86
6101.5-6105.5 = -2.83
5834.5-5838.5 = -2.92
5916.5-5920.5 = -2.90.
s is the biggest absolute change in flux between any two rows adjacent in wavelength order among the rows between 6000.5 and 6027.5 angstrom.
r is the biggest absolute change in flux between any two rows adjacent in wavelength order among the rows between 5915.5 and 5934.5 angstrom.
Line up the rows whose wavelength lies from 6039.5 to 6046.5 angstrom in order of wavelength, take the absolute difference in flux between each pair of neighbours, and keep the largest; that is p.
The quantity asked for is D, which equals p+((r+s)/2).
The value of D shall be 0.035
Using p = 0.010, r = 0.035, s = 0.015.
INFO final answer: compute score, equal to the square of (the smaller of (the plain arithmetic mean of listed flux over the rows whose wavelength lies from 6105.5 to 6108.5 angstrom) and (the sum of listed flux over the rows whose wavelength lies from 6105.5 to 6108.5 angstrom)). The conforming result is 21.5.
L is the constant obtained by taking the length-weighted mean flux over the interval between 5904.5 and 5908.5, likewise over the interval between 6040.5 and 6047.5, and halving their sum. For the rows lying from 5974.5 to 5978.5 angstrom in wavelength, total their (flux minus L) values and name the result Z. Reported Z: -0.3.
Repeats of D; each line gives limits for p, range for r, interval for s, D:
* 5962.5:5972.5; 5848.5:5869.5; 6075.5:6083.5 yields 0.052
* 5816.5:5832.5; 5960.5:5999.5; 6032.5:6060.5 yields 0.066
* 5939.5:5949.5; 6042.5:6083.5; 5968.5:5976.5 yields 0.068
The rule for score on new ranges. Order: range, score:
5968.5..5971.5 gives 23.3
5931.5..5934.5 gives 22.9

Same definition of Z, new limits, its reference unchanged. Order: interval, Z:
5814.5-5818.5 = 0.2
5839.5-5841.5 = 0.2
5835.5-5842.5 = 0.7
